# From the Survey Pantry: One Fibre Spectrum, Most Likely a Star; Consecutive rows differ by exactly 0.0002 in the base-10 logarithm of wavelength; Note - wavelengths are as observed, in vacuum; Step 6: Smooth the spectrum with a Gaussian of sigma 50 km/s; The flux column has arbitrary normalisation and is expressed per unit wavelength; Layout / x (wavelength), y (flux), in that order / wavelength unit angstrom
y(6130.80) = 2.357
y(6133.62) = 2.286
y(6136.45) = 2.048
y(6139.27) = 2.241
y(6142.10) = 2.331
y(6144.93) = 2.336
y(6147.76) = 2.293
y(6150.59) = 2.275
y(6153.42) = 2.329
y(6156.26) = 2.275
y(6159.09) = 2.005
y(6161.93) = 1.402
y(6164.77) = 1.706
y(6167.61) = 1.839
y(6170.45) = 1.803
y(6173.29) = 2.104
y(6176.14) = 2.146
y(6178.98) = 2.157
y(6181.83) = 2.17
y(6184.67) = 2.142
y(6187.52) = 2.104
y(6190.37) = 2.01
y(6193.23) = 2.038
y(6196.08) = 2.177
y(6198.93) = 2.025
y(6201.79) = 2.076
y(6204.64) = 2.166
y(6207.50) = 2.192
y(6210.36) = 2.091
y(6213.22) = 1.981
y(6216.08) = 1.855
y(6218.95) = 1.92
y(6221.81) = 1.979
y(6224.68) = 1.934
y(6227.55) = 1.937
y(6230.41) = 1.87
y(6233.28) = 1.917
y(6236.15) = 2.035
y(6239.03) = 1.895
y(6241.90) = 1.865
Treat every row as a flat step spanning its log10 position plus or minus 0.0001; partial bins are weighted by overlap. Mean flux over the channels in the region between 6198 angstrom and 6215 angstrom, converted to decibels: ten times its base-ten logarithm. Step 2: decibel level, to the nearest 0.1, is 3.2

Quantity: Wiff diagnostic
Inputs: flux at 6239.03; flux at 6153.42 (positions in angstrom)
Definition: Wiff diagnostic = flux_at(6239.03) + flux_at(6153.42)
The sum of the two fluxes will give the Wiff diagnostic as 4.22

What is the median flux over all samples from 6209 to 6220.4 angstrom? 1.95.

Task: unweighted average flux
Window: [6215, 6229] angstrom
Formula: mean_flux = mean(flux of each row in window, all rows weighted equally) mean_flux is 1.9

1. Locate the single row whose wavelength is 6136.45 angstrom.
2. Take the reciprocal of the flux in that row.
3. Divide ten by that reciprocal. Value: 20.5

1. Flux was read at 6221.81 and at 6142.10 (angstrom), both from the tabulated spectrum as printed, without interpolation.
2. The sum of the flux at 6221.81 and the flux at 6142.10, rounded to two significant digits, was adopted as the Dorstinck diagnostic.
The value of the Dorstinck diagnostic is 4.3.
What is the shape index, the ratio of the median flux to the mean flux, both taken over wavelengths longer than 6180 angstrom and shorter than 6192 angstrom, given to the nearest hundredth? 1.01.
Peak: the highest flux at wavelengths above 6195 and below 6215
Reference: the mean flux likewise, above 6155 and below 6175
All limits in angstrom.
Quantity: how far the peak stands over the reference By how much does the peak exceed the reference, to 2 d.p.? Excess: 0.32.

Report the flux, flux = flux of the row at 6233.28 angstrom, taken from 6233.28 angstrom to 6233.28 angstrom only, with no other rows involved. 1.917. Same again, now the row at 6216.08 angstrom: 1.855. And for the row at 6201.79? 2.076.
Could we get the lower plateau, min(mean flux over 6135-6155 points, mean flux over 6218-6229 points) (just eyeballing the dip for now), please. 1.94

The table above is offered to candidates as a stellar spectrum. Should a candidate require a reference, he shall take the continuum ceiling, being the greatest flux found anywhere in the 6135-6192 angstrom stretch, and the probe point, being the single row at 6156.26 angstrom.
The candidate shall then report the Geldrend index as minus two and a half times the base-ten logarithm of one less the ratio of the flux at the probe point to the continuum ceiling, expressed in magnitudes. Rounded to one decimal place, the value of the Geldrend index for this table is 4.0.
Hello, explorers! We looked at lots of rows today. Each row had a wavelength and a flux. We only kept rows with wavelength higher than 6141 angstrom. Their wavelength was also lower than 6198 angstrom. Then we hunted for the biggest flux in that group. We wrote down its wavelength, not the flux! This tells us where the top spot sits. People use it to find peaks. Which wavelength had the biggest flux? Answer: 6144.93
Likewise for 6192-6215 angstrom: 6207.50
